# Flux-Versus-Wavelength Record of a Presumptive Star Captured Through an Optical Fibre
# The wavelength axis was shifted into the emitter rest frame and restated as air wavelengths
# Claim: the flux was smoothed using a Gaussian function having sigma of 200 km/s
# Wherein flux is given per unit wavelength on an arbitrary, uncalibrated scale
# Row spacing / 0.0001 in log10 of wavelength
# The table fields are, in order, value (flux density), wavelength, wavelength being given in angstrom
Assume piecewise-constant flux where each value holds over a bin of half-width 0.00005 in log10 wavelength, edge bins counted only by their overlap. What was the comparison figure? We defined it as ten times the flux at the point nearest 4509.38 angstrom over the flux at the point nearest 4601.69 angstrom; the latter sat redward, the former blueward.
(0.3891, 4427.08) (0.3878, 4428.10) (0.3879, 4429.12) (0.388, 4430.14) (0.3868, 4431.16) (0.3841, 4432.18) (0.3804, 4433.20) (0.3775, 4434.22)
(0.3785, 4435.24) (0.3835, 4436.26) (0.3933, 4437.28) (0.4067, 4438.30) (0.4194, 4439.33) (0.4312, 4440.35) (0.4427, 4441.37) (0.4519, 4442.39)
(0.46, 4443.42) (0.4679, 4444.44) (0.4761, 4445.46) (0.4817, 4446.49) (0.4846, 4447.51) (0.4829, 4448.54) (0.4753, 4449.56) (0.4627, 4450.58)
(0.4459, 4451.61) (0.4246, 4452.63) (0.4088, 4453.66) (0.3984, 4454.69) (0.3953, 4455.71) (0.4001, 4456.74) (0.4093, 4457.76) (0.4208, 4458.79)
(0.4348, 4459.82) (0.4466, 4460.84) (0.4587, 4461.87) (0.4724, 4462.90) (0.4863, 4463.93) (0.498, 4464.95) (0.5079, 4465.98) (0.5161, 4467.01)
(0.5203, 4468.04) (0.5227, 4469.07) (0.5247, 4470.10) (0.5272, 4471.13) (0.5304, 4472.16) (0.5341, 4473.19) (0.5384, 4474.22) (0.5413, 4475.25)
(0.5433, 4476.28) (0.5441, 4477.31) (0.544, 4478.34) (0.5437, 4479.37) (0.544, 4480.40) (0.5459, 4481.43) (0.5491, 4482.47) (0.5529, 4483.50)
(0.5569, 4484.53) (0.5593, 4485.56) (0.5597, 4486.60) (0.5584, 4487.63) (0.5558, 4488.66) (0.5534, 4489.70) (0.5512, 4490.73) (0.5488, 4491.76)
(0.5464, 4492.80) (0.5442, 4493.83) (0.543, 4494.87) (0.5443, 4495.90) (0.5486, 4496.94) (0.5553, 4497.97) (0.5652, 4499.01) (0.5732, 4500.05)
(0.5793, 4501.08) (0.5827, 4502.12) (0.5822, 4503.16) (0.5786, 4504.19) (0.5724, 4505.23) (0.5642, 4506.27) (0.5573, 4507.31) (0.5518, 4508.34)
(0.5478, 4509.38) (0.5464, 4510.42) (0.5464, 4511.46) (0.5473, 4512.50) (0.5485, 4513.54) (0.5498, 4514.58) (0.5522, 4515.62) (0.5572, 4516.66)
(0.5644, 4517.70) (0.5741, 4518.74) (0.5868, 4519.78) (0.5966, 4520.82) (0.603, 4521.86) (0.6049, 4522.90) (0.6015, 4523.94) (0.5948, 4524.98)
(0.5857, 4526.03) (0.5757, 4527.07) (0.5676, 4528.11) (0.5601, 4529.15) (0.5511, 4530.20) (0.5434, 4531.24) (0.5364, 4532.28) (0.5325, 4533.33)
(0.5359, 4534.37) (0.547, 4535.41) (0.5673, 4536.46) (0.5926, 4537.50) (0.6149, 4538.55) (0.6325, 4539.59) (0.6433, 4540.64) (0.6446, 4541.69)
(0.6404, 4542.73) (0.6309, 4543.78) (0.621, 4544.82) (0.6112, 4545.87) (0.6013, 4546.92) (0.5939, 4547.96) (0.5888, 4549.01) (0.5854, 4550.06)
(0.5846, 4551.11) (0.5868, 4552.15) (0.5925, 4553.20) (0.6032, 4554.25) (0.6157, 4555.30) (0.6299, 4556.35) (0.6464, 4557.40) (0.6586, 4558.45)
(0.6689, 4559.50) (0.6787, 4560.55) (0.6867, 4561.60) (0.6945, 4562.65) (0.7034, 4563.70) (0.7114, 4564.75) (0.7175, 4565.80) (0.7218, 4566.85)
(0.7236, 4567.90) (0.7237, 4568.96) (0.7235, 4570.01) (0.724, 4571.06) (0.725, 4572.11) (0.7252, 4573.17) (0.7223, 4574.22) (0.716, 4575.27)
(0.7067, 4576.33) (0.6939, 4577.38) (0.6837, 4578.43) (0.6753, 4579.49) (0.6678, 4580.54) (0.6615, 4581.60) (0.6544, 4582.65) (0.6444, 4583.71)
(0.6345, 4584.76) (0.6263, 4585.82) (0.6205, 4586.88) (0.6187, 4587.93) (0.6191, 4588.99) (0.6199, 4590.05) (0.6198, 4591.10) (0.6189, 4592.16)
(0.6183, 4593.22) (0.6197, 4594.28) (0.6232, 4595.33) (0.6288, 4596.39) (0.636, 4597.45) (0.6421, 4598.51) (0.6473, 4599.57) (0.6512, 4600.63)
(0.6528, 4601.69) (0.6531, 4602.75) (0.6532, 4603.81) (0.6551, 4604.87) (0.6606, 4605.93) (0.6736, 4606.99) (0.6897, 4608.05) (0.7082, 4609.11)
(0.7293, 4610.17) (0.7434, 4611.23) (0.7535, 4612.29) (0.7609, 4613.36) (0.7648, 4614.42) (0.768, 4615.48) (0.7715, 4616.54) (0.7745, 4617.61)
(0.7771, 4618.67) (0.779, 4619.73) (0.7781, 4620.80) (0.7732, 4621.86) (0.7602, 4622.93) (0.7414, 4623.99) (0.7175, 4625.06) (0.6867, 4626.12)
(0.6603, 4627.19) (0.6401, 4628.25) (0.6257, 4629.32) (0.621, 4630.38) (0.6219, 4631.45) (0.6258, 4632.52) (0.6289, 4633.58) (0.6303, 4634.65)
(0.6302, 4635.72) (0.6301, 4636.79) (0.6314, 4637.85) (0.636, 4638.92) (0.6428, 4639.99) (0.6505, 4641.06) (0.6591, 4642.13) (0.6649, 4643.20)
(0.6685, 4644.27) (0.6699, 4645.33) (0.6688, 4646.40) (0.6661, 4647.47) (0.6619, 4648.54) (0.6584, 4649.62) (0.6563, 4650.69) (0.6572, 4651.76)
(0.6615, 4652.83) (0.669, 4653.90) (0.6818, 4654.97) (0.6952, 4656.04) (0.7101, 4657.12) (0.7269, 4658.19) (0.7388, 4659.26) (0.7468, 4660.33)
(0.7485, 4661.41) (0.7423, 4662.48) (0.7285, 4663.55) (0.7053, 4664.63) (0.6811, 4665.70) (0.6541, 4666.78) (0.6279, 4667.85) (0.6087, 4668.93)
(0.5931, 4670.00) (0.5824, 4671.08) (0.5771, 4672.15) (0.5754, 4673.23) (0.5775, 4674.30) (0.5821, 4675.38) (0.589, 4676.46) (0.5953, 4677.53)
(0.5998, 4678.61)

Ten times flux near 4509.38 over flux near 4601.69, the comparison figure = 8.4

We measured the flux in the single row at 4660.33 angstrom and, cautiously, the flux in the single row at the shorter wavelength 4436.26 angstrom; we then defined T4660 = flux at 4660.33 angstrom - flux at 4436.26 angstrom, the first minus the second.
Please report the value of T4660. 0.36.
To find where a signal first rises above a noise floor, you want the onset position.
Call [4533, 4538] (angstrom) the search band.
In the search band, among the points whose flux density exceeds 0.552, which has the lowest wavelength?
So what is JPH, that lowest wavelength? 4536.46 angstrom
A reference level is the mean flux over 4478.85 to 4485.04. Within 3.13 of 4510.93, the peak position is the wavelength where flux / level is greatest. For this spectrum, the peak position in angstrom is 4508.34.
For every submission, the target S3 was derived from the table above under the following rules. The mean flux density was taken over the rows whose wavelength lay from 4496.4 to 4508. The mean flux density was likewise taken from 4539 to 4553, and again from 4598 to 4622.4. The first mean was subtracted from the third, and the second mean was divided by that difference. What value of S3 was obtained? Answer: 4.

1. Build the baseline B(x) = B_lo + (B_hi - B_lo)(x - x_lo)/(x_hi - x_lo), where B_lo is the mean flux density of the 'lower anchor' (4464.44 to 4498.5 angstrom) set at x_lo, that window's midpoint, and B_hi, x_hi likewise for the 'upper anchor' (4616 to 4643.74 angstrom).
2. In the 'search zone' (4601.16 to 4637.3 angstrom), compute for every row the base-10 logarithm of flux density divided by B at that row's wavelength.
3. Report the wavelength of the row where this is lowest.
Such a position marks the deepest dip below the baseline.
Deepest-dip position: 4631.45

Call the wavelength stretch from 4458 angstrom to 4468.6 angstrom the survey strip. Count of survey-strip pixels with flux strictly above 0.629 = 0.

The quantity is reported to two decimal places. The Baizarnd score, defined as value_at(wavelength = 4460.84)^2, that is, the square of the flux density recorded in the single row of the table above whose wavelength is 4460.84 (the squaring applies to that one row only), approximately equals 0.20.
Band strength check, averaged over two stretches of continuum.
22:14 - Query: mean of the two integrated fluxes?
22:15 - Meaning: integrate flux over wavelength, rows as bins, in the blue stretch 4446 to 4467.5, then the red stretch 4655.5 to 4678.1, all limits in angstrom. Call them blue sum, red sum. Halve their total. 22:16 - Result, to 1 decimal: 12.3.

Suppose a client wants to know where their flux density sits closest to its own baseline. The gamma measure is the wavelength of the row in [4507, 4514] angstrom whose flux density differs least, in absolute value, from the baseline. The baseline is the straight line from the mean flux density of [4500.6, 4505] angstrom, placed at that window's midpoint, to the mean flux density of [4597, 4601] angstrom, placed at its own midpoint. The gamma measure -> 4507.31 angstrom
